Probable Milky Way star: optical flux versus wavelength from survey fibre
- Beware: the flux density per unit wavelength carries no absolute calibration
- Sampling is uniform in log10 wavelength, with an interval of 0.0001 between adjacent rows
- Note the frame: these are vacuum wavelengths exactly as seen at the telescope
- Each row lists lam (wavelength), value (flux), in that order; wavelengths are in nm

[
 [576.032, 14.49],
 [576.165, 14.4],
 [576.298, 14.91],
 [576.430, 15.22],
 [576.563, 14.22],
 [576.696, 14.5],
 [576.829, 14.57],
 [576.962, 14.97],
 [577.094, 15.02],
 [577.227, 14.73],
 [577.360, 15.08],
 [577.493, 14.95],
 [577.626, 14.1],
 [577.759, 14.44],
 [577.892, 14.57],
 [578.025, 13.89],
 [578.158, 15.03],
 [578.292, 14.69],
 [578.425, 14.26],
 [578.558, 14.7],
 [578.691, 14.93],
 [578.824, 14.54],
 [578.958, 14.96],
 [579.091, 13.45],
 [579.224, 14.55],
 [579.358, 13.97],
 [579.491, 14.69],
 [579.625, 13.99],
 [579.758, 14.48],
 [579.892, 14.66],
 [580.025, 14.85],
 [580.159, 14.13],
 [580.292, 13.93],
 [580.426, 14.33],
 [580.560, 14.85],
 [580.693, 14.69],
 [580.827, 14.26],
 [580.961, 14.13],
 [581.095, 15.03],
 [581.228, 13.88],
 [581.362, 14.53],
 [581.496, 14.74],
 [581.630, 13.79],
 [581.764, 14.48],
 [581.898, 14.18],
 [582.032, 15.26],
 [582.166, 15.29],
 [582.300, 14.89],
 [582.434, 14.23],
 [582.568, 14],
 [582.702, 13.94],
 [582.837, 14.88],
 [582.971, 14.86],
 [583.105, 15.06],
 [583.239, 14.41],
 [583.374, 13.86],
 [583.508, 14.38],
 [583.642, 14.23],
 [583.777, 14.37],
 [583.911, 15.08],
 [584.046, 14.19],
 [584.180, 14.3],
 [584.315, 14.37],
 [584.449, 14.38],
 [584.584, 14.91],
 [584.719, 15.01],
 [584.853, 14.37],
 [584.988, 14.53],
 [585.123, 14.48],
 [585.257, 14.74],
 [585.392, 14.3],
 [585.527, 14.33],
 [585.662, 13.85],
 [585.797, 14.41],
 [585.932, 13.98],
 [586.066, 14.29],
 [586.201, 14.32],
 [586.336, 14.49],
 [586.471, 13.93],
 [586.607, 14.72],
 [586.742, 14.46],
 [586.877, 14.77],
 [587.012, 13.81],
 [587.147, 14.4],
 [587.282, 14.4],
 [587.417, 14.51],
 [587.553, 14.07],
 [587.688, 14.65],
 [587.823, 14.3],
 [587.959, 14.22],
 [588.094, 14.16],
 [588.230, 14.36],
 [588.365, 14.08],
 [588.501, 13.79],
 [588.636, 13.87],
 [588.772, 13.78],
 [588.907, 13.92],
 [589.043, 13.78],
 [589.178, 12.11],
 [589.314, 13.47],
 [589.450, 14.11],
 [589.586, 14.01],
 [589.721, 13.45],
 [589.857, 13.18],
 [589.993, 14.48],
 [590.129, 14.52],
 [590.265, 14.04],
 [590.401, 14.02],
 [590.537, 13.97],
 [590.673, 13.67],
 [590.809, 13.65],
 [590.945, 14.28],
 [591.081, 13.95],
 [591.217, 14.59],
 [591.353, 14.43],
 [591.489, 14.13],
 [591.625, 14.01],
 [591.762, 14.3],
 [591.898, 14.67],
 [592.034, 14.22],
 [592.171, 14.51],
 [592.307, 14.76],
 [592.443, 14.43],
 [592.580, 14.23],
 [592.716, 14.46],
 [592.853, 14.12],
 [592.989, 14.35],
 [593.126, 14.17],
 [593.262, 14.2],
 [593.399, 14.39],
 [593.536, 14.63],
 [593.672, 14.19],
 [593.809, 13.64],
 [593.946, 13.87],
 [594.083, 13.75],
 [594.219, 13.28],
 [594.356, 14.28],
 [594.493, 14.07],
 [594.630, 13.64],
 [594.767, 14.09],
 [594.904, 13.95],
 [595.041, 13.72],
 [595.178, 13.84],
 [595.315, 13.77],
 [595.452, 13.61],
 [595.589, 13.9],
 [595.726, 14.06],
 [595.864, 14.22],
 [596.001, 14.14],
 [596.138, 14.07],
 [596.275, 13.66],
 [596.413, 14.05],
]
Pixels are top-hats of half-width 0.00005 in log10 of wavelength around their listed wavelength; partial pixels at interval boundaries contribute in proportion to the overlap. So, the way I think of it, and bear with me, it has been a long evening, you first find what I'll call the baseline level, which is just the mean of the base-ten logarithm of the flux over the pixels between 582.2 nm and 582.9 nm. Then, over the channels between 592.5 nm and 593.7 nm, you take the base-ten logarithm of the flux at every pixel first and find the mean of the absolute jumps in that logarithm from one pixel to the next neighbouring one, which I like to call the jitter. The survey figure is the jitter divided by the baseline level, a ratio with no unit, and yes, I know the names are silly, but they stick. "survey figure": 0.006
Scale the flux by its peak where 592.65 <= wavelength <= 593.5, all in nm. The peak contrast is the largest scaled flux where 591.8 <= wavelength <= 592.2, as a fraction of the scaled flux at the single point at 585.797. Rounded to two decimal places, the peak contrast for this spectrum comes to 1.02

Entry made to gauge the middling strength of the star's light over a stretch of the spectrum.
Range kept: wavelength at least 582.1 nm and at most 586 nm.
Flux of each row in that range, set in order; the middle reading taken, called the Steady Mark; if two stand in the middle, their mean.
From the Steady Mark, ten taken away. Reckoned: 4.38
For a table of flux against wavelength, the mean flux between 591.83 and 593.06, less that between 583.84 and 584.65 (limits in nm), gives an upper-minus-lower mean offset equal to -0.12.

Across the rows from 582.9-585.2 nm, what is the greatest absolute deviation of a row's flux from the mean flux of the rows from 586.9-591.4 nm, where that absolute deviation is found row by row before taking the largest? 1.1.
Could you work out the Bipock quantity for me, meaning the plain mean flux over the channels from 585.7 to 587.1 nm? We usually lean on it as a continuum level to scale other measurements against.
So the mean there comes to 14.3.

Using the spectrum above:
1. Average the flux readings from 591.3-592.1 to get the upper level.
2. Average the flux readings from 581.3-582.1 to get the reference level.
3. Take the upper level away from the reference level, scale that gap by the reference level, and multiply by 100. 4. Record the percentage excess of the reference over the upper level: 1.4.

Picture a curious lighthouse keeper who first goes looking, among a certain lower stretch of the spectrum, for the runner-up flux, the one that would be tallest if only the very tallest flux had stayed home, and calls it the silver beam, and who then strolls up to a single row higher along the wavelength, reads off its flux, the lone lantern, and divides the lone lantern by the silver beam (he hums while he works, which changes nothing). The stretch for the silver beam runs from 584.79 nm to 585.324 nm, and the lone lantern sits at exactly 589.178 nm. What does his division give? 0.83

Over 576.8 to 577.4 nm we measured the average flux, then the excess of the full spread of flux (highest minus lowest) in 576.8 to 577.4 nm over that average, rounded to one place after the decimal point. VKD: -14.4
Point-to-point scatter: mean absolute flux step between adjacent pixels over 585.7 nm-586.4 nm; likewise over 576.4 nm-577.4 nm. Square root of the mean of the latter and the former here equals 0.540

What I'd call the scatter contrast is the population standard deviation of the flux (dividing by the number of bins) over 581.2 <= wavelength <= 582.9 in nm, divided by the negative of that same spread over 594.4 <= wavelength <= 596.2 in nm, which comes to -2.58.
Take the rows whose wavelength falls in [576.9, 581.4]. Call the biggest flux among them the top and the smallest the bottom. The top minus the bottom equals 1.6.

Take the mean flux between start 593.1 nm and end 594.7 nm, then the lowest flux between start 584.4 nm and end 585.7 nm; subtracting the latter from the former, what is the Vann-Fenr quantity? 0.2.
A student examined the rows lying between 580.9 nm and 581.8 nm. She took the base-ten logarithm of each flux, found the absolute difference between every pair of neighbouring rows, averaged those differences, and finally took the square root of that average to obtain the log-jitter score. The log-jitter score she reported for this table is 0.15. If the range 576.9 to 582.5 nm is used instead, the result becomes 0.12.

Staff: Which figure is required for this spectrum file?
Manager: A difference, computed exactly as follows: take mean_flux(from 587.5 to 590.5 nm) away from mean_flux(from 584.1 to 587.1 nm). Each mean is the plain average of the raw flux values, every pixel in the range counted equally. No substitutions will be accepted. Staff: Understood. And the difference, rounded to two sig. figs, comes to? 0.47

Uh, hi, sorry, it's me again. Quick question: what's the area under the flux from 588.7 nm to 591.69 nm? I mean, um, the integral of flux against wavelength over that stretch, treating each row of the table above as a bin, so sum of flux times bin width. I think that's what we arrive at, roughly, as 41.5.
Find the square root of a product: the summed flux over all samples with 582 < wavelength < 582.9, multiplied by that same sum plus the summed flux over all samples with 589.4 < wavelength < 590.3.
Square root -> 143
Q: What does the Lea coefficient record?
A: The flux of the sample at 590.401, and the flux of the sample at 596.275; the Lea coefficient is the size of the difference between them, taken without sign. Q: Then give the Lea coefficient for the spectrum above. 0.36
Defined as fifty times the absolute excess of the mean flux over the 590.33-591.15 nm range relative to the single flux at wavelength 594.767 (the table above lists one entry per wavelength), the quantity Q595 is 8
